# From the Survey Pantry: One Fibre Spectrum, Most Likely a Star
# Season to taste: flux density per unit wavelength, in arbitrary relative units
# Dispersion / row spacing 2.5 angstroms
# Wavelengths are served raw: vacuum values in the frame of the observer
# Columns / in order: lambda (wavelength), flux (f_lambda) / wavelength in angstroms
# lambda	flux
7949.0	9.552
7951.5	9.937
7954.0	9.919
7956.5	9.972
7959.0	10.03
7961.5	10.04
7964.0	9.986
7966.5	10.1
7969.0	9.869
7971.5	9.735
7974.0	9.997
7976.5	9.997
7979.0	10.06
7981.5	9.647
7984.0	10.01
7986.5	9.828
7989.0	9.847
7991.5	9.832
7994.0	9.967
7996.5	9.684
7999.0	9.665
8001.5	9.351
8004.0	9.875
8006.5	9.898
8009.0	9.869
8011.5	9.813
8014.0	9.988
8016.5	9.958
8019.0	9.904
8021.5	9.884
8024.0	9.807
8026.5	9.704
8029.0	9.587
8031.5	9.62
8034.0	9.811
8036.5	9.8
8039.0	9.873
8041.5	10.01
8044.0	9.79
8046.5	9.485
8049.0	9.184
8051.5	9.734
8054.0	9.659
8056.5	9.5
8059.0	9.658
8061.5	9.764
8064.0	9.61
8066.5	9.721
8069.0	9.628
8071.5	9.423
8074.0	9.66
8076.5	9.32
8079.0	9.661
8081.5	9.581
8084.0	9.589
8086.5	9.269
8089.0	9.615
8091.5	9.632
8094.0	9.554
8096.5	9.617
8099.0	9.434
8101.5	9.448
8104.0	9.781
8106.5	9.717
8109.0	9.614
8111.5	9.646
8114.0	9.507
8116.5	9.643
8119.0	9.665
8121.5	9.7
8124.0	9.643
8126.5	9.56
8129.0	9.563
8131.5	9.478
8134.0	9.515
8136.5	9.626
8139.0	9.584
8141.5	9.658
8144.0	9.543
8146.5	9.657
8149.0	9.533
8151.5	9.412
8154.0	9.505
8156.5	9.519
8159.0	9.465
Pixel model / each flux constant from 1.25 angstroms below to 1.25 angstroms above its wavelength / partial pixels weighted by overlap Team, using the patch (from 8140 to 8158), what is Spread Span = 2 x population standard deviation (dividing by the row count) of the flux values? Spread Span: 0.16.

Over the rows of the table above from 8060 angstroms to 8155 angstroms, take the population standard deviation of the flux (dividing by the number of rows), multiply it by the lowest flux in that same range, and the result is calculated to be 1.0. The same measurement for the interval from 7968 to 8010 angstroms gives 1.6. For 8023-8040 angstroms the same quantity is 1.0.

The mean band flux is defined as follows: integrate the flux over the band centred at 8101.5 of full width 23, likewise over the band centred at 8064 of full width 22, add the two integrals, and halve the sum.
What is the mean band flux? 216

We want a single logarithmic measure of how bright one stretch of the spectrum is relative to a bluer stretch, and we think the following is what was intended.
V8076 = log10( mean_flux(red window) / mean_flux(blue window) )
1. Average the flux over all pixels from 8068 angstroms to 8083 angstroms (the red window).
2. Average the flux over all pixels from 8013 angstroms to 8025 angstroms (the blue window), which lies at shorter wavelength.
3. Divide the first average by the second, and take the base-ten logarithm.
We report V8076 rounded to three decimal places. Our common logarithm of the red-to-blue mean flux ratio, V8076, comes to -0.016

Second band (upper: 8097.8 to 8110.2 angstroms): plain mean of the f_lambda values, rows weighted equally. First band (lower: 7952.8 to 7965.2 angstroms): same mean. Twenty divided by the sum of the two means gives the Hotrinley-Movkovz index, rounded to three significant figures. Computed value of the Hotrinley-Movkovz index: 1.02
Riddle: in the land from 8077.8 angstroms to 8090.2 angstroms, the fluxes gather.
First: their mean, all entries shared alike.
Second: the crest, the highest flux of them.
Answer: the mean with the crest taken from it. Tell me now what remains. -0.12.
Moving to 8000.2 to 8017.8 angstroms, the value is -0.17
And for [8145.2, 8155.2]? -0.13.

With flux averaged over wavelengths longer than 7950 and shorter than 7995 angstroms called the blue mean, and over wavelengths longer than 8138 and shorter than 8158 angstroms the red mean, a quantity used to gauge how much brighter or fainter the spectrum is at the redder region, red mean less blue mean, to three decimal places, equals -0.380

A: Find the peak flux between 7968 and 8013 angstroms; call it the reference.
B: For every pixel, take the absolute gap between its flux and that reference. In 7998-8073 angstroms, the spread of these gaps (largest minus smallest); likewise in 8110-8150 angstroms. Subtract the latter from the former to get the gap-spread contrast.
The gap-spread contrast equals 0.60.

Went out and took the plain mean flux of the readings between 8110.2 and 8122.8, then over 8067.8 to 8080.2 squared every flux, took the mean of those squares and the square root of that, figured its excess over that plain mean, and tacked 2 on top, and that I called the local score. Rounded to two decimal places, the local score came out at 1.91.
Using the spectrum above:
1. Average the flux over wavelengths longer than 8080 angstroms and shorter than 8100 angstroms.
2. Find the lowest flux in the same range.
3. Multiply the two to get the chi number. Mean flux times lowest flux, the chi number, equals 88.4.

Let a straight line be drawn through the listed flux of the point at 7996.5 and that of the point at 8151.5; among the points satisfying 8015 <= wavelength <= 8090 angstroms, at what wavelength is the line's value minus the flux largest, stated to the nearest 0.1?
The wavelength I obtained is 8049.0 angstroms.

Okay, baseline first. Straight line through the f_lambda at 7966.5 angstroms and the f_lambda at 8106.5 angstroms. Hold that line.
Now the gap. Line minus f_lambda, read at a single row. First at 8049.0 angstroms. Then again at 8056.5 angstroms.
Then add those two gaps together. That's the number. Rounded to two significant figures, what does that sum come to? 1.0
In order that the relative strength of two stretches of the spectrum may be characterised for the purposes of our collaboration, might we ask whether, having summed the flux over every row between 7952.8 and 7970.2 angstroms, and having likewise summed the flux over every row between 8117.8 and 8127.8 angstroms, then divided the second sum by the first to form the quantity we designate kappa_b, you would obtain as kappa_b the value 0.6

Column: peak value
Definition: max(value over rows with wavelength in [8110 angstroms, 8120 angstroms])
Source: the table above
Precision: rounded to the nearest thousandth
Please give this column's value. 9.665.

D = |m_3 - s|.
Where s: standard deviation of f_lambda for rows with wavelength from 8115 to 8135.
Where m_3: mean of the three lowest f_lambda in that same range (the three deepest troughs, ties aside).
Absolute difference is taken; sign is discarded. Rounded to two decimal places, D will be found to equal 9.44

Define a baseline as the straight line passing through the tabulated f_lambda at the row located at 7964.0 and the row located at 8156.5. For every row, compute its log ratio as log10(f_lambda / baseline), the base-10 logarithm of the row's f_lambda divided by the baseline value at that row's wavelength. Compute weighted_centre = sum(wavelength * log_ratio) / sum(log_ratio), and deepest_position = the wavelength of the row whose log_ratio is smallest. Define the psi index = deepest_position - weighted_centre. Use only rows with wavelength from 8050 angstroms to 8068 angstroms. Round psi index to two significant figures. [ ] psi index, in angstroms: -1.3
